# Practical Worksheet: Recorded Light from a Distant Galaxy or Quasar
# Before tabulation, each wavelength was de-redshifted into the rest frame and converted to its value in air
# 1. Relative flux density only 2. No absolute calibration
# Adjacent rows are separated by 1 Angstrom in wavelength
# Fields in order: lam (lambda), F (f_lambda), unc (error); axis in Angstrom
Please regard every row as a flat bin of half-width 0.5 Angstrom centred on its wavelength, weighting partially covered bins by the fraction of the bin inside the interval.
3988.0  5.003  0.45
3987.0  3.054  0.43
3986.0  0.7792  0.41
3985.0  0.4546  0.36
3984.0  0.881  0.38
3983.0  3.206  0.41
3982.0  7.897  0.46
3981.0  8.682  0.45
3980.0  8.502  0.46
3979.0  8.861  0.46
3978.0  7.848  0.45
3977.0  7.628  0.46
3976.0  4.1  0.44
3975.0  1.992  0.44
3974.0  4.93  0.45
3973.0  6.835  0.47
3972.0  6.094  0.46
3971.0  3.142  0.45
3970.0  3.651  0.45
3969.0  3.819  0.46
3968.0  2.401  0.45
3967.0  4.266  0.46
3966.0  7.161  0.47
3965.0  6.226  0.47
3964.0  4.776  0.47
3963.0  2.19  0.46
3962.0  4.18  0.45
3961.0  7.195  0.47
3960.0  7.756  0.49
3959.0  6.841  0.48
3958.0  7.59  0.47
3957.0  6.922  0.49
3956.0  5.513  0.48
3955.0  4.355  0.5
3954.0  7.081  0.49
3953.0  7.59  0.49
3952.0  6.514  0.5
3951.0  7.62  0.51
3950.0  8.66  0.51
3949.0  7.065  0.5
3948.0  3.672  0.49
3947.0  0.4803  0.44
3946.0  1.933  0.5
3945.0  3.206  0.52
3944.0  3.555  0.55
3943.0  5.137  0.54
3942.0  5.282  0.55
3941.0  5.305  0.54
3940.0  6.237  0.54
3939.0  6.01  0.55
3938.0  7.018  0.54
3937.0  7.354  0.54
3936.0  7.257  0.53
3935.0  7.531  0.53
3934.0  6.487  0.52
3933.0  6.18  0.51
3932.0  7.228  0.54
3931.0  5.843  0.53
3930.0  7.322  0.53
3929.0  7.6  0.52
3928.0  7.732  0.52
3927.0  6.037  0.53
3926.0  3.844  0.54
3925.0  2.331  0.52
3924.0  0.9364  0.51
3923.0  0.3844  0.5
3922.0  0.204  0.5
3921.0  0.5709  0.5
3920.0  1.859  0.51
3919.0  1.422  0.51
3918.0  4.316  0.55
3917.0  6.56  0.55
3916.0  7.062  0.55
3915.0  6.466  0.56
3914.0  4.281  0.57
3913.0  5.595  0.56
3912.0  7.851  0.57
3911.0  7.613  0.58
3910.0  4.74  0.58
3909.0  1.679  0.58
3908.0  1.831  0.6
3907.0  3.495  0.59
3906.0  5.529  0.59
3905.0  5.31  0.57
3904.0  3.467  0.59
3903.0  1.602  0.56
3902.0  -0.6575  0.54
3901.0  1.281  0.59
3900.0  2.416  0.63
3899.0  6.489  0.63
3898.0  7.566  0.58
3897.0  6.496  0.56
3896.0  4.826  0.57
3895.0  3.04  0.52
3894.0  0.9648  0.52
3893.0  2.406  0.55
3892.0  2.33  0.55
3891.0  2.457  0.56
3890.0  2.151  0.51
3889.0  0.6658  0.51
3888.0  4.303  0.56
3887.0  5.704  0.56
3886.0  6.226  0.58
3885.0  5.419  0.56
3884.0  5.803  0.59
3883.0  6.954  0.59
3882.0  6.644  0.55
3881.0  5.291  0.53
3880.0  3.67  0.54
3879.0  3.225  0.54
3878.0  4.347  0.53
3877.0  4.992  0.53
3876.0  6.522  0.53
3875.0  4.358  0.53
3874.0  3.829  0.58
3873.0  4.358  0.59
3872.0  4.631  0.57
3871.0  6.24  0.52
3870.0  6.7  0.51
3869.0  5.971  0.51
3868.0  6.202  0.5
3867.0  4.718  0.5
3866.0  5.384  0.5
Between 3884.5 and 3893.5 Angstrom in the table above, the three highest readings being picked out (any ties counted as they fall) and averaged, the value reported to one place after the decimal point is 5.8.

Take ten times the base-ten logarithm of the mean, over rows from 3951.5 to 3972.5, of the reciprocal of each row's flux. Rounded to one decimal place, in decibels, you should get -6.8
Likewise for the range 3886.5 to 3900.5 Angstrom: -3.6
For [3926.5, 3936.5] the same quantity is -8.4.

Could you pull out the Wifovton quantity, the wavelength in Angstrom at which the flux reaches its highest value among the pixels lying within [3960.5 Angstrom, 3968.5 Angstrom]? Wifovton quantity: 3961.0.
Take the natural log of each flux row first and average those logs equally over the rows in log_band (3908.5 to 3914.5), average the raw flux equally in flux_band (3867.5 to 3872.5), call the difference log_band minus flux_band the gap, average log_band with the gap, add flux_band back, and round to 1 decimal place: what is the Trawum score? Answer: 4.5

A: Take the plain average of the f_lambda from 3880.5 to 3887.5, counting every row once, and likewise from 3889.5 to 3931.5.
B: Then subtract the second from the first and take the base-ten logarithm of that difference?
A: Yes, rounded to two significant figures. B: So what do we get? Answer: 0.32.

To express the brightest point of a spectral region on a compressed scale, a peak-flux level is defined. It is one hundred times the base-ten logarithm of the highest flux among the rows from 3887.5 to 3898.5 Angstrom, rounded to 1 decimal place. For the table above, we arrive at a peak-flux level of 87.9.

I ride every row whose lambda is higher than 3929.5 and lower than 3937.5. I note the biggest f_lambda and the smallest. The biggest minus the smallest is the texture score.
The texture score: 1.7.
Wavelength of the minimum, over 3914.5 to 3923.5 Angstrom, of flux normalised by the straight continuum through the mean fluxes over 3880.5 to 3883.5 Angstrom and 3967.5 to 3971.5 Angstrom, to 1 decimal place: 3922.0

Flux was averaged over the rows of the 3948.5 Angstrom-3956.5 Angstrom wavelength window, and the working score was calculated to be 6.8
